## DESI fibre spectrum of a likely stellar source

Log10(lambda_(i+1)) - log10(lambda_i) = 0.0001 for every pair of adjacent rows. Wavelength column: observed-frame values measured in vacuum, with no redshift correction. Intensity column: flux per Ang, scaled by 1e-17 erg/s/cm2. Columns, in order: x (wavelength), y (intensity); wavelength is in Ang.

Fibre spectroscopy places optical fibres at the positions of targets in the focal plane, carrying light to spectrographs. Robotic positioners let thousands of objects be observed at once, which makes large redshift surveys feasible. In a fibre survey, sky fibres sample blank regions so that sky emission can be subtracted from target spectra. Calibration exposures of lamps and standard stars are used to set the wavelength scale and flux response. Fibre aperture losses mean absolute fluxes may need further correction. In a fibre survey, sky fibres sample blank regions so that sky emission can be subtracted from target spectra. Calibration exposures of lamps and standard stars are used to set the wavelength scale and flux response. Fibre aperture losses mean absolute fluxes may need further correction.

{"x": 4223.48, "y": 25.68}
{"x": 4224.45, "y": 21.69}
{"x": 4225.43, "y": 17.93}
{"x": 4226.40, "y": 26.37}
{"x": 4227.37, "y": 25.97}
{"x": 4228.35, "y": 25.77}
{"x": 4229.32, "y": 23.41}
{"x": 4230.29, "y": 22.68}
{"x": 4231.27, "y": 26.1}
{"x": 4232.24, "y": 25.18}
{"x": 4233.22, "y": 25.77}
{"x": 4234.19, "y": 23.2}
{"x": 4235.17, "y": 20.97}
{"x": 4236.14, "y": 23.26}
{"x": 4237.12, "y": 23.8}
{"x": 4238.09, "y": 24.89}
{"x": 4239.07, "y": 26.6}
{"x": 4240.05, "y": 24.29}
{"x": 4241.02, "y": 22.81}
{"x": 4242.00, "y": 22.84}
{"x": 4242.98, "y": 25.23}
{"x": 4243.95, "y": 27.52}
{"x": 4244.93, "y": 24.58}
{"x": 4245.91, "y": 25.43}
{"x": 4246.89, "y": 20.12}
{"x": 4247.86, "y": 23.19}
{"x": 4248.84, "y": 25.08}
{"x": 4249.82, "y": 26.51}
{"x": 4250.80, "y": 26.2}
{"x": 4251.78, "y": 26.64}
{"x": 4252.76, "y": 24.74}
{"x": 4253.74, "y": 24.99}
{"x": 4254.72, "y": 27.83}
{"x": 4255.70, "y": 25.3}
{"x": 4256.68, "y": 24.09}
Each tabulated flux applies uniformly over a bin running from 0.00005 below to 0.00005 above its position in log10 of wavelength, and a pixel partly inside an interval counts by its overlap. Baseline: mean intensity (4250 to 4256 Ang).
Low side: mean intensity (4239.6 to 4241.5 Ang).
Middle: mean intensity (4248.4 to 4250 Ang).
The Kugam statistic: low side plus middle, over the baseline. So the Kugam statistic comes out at 1.90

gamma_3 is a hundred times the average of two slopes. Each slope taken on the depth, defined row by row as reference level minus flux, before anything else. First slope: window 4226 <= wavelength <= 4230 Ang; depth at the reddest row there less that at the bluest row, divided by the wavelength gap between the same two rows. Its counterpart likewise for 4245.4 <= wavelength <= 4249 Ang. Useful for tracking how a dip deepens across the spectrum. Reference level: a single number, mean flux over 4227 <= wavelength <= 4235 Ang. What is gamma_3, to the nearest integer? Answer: 57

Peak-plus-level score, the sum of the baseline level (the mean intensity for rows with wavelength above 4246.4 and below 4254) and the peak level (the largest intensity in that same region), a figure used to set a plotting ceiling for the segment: 51.3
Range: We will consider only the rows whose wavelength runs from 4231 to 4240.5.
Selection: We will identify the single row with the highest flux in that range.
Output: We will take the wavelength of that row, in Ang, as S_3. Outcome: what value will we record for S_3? 4239.07 Ang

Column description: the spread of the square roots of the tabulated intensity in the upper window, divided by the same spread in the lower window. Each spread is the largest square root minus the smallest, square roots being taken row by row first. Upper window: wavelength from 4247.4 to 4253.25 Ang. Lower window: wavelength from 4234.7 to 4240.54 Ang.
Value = 0.6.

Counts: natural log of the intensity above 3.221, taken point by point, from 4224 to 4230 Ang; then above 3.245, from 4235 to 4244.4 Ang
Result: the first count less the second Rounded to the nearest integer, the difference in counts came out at 1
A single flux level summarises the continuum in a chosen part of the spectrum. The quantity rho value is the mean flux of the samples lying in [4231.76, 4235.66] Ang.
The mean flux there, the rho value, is 23.8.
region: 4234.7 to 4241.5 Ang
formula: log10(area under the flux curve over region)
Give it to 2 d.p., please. 2.21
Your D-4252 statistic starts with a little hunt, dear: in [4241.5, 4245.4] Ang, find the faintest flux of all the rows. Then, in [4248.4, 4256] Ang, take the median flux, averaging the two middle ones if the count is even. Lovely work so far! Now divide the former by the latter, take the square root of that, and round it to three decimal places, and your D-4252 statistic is 0.942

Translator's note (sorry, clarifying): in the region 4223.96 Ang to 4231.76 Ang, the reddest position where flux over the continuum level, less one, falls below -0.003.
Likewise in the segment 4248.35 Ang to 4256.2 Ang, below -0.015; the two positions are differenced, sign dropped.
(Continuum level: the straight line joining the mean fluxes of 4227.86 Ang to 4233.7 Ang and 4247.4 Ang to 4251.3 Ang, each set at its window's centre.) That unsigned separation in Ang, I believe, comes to 22.5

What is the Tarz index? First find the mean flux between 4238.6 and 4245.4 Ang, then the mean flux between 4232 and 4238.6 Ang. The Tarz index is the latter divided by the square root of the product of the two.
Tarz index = 0.98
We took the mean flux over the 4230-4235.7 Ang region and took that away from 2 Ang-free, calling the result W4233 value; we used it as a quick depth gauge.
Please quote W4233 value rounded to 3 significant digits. -22.0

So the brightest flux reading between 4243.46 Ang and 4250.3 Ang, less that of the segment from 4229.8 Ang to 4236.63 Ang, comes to 1.4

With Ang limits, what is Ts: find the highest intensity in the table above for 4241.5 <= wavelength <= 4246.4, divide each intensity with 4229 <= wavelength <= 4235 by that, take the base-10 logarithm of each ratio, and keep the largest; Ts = -0.023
